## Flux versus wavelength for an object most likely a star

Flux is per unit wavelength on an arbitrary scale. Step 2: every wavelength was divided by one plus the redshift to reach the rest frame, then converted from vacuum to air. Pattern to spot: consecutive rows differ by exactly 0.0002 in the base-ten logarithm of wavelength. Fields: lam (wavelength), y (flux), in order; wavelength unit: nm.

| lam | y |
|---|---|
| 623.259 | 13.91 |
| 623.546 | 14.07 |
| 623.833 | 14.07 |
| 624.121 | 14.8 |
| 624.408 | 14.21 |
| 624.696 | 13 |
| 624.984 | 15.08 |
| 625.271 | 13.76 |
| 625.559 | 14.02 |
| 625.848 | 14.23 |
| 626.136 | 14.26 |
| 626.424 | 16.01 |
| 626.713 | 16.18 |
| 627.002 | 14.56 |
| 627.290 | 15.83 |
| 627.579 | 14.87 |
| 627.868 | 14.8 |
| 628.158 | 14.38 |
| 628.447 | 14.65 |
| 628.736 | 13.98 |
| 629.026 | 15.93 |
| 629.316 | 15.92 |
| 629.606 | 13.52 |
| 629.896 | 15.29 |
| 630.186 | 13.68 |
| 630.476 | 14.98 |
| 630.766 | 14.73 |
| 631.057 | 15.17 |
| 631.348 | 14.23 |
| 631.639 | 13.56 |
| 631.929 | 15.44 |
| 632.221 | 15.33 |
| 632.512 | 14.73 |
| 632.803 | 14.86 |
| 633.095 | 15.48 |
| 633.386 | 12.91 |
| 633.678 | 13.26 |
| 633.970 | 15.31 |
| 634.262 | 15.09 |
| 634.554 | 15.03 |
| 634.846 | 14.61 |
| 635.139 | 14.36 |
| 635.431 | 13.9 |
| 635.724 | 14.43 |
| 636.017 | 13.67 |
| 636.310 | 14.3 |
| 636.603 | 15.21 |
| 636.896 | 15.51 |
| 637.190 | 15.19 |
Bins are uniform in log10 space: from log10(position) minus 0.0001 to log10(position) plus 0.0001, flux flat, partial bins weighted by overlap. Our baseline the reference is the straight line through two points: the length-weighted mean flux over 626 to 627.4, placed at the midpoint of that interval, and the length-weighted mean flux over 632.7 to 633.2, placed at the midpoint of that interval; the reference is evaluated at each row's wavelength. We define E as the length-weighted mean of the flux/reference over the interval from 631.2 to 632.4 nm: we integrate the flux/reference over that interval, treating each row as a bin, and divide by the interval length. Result 0.964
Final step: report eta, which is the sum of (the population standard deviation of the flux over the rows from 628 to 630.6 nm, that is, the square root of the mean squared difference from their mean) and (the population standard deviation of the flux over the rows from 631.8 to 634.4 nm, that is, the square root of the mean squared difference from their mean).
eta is 1.8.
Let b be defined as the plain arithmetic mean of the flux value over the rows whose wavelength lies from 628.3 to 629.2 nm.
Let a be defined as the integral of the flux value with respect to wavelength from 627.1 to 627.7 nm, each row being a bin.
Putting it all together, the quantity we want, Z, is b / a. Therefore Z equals 1.62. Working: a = 9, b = 14.85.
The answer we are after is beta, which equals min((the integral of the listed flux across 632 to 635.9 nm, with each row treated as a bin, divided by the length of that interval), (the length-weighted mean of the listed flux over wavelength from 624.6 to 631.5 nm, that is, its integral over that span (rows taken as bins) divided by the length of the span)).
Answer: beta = 14.6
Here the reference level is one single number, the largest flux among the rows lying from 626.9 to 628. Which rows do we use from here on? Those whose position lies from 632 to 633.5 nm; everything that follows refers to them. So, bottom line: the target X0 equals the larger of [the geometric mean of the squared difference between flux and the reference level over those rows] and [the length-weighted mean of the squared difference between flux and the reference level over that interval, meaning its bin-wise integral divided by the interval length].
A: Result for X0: 2.0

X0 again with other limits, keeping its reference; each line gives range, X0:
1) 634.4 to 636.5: 2.4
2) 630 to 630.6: 2.6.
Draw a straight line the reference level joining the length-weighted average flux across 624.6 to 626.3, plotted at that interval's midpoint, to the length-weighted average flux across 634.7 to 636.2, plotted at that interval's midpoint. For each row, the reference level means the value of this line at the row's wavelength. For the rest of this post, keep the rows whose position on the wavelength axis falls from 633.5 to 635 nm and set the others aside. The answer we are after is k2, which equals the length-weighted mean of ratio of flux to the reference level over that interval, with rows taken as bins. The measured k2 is 1.03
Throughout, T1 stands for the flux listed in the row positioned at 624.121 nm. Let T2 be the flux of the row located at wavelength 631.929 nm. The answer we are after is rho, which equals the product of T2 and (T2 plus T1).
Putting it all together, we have 467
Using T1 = 14.8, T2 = 15.44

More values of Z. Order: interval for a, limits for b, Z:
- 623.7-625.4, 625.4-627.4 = 0.62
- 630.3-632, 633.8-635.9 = 0.59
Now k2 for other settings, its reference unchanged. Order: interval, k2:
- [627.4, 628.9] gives 1.03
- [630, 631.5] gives 1.03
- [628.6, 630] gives 1.05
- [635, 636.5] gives 1.00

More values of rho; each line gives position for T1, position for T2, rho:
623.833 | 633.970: 450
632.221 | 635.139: 426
